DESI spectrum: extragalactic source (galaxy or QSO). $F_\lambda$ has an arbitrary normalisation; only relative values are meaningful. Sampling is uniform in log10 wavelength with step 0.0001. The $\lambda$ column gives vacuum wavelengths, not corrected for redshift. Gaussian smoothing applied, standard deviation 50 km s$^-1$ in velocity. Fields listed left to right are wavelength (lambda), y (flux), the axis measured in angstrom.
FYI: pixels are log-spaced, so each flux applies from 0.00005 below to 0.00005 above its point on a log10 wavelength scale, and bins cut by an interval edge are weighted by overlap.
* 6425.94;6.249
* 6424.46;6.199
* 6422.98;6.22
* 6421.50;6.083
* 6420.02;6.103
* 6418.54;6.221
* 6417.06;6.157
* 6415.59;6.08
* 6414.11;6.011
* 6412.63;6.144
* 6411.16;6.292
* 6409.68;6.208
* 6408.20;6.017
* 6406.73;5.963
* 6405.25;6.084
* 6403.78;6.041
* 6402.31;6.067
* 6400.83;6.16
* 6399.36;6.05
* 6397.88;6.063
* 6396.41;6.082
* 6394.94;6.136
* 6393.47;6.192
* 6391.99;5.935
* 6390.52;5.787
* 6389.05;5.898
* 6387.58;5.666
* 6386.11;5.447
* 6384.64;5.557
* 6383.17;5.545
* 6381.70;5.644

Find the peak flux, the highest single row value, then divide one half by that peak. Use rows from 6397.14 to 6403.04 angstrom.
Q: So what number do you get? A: 0.0812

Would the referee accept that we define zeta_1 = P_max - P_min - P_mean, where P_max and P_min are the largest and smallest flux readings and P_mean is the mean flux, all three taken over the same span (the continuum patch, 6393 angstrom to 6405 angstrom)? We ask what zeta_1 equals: -5.95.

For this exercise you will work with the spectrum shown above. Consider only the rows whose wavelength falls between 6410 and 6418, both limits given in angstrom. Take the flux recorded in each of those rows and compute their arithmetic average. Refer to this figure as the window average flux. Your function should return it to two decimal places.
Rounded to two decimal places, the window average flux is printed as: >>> 6.14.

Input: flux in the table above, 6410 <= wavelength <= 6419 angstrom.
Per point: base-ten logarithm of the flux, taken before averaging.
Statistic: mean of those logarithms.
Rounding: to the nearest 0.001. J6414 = 0.789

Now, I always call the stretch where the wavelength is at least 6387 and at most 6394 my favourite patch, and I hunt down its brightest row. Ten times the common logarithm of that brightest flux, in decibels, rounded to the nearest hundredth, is 7.92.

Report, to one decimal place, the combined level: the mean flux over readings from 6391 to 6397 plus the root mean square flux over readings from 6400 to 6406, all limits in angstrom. 12.2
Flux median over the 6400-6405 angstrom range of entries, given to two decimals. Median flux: 6.07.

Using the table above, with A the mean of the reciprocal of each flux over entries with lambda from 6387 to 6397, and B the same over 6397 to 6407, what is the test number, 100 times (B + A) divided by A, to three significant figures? 198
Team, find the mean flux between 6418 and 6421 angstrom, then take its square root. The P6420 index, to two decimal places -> 2.48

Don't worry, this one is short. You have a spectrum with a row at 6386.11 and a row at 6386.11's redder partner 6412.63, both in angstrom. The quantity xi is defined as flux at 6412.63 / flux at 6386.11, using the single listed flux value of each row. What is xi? 1.13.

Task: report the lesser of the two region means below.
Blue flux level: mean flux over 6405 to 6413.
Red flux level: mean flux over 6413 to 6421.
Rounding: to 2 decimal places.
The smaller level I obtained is 6.11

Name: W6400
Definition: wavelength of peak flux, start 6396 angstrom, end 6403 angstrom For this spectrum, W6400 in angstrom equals 6400.83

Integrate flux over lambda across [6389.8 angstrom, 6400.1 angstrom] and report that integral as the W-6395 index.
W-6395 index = 62.2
